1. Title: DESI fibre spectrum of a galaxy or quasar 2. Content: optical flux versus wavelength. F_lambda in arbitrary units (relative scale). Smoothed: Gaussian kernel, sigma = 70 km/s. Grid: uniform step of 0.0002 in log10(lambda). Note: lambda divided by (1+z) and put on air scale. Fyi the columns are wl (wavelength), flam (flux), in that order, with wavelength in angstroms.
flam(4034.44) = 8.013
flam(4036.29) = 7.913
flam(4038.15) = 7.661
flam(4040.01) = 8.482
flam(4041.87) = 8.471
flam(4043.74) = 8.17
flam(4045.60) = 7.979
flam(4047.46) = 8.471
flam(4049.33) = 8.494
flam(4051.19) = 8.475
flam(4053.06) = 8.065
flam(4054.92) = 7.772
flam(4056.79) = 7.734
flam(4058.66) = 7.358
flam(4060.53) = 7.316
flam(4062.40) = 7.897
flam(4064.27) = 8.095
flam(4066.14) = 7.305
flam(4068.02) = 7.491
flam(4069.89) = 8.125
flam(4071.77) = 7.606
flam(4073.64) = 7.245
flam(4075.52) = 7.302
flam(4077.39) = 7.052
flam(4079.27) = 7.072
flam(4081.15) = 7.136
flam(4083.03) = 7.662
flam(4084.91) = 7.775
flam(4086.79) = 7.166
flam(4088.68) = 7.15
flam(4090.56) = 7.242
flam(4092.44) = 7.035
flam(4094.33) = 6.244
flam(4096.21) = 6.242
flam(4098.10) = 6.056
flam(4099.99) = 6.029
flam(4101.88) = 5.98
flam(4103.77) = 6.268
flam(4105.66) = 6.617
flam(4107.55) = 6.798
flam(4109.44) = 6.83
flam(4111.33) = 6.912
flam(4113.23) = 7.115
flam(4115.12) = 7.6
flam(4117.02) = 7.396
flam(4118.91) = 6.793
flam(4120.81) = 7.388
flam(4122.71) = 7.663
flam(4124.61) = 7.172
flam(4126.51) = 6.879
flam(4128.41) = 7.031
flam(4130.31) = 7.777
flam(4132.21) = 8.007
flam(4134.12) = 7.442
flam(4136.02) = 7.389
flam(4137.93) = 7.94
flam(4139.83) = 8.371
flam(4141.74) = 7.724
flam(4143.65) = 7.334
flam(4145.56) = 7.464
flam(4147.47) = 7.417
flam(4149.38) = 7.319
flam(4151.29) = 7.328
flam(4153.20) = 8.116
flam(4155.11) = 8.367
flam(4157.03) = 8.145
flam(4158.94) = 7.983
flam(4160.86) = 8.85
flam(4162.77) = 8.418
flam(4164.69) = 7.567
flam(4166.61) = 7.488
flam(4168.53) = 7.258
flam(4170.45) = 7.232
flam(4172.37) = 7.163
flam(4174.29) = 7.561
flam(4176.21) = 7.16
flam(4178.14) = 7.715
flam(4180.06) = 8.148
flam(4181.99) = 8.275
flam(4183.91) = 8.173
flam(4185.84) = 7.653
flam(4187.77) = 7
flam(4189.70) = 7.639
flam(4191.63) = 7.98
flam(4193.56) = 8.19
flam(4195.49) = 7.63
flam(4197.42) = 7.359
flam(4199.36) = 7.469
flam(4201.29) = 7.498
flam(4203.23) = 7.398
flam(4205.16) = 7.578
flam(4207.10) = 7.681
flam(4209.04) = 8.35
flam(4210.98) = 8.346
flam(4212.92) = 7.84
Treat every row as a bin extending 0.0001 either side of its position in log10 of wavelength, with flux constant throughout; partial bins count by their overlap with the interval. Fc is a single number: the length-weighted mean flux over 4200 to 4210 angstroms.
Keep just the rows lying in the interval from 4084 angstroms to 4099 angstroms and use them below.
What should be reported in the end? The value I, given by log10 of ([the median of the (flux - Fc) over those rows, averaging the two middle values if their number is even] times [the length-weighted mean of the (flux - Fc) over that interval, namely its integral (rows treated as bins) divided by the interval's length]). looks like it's -0.3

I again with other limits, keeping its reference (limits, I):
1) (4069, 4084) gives -0.9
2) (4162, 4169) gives -3.8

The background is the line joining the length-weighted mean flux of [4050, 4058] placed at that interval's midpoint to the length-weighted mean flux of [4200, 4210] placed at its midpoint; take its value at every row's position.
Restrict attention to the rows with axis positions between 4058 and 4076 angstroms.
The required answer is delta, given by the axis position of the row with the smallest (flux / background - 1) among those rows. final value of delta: 4073.64 angstroms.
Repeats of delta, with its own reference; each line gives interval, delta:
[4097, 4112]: 4101.88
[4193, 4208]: 4197.42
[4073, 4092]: 4077.39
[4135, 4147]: 4143.65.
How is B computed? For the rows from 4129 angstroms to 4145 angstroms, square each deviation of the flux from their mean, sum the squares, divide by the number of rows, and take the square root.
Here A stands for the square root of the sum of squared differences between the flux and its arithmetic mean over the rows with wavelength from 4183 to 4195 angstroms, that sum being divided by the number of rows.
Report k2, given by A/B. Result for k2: 1.23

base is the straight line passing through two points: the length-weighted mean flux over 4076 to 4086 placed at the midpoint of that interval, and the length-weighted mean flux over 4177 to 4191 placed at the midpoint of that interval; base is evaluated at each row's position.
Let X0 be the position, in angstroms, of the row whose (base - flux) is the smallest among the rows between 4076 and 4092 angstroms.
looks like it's 4084.91 angstroms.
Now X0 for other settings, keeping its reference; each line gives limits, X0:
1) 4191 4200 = 4193.56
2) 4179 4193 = 4181.99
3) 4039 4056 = 4040.01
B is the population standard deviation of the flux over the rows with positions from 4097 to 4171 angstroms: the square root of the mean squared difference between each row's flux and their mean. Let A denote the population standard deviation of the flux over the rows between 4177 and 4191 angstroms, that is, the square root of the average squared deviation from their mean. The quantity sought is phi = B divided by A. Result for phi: 1.61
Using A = 0.41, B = 0.66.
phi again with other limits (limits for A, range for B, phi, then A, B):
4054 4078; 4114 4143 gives 1.28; 0.33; 0.42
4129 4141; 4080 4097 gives 1.49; 0.34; 0.50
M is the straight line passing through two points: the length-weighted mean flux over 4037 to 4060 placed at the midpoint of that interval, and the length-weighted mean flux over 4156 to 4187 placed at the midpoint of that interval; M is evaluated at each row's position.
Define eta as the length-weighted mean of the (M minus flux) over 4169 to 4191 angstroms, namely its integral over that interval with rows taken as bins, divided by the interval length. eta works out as 0.17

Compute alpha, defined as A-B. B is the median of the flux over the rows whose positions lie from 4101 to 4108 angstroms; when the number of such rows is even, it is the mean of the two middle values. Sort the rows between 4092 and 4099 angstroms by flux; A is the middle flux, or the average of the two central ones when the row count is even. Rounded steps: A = 6.24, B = 6.44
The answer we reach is -0.2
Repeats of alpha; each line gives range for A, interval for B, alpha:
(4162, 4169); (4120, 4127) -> 0.2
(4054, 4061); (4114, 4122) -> 0.2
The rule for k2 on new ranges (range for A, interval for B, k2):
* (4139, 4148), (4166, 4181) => 1.18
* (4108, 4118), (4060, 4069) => 0.91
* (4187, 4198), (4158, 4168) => 0.75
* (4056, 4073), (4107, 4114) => 2.47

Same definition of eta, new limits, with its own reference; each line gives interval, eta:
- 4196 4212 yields 0.01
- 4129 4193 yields 0.08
